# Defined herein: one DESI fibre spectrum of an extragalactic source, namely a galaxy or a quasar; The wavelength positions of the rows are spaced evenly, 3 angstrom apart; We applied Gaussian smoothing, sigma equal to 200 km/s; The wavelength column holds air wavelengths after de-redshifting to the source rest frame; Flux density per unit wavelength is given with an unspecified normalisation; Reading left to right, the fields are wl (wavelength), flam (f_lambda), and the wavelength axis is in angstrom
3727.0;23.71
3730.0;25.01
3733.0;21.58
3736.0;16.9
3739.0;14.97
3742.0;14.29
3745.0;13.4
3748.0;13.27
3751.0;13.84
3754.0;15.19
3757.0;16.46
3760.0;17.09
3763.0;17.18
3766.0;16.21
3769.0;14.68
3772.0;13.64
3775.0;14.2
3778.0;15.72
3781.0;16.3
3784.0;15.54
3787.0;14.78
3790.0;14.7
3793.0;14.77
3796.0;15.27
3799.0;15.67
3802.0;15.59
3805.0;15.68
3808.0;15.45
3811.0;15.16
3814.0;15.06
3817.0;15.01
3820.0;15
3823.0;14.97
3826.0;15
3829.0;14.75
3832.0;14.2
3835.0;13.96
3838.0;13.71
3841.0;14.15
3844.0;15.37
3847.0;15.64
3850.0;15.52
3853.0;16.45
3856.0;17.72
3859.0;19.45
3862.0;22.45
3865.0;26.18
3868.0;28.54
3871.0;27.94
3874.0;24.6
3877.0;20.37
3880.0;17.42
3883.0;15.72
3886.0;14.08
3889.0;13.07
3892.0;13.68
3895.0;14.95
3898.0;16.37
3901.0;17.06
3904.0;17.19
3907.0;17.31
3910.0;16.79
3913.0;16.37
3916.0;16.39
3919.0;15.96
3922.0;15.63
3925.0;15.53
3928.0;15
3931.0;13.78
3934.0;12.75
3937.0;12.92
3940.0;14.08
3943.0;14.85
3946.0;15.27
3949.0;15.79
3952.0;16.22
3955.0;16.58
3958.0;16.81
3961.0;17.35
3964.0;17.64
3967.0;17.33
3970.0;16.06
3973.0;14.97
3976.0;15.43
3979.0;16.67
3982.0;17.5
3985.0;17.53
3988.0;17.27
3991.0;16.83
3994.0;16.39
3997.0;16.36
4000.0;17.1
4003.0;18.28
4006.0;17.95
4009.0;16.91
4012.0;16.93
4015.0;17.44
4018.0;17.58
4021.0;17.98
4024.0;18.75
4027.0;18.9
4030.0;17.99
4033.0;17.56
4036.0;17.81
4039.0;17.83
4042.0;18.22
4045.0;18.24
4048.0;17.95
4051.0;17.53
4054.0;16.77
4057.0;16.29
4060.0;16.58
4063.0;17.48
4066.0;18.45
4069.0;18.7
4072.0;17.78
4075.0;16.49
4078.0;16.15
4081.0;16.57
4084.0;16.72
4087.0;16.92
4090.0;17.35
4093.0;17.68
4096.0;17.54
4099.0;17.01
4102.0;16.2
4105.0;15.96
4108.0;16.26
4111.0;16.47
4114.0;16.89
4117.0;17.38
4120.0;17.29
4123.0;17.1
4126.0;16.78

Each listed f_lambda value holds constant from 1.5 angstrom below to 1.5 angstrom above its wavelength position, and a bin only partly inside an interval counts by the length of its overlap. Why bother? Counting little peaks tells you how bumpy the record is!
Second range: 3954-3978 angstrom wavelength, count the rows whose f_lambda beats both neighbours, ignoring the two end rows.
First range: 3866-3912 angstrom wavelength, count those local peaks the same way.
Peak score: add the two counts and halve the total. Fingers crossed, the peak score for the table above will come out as 1.0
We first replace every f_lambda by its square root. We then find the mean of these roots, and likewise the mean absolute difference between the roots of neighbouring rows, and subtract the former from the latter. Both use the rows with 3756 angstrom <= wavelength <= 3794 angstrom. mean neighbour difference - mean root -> -3.84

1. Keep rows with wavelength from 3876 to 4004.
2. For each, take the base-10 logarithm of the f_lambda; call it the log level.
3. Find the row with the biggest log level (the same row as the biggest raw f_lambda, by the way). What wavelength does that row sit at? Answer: 3877.0 angstrom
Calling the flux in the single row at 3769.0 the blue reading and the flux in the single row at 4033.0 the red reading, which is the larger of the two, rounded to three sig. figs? 17.6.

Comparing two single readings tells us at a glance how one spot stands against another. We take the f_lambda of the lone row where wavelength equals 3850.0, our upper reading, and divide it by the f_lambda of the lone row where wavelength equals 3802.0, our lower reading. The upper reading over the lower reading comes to 1.00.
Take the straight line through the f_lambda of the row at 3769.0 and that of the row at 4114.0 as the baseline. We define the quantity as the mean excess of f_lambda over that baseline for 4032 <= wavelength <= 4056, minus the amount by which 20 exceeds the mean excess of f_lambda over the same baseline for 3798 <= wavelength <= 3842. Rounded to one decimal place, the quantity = -18.8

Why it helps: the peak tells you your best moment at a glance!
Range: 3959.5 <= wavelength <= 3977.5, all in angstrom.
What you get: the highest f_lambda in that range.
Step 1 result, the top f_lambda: 17.64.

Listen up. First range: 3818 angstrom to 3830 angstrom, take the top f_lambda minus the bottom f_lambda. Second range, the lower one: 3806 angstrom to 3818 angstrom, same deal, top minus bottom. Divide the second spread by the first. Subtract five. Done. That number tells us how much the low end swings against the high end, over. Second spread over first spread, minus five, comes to -3.2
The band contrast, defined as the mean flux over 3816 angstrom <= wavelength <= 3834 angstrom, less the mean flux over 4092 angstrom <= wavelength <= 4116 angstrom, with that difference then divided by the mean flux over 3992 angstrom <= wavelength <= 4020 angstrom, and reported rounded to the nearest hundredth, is -0.11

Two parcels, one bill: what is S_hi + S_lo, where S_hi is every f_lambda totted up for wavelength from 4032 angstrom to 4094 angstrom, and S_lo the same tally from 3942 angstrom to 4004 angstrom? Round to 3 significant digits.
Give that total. 713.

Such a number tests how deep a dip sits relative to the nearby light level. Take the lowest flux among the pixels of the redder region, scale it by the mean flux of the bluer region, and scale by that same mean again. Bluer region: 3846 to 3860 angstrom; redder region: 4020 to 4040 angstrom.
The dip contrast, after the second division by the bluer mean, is 0.061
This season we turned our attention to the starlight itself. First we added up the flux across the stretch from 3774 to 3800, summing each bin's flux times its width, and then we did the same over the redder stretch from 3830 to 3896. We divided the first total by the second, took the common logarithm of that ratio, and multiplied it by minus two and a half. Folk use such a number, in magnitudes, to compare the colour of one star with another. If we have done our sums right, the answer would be 1.2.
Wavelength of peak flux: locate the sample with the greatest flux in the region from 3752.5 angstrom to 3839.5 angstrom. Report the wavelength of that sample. 3763.0 angstrom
